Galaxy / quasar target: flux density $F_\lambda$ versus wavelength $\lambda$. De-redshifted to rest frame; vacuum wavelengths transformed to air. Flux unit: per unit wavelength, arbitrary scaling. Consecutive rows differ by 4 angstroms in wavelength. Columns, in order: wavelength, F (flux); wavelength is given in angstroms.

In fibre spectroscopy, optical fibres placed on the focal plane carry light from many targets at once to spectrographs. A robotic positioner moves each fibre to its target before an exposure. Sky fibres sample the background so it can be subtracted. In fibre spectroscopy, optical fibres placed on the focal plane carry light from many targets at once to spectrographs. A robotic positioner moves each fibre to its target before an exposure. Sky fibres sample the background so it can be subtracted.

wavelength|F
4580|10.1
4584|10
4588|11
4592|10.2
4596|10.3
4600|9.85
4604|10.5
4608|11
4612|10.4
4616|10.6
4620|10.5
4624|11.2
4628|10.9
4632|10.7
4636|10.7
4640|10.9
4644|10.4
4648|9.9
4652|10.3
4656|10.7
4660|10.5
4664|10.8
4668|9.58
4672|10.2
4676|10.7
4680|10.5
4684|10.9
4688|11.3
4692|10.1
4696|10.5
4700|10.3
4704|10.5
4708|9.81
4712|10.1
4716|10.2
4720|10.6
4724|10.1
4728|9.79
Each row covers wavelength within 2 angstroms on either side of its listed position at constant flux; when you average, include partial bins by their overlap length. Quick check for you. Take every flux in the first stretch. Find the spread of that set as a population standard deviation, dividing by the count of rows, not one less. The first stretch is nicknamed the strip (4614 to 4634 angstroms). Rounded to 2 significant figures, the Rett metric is 0.25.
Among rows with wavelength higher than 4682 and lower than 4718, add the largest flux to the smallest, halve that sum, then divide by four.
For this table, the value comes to 2.64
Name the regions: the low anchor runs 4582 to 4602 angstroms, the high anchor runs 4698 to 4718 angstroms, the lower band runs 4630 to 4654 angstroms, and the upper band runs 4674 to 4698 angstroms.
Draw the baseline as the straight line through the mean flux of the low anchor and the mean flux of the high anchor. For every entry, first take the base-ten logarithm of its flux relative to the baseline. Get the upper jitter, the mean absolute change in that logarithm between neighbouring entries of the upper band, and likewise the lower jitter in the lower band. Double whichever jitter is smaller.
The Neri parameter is 0.0269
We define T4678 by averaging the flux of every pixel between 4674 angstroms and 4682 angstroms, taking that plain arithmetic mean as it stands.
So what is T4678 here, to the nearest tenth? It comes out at 10.6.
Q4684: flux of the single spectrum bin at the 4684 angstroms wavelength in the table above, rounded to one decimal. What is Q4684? 10.9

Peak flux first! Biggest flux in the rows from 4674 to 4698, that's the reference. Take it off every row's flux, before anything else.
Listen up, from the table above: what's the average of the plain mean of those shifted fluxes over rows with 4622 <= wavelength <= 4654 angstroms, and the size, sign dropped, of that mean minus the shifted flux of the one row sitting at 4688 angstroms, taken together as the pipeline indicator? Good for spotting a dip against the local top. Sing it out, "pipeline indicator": 0.00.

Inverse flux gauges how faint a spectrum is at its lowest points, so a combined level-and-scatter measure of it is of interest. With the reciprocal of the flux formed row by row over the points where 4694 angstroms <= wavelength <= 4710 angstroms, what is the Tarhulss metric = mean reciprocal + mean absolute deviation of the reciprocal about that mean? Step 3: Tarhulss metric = 0.0997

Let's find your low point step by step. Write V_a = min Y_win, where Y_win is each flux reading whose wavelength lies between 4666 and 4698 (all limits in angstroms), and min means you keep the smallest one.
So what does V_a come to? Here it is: 9.58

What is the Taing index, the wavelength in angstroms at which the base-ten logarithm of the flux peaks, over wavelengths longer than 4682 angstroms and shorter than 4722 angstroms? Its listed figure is 4688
